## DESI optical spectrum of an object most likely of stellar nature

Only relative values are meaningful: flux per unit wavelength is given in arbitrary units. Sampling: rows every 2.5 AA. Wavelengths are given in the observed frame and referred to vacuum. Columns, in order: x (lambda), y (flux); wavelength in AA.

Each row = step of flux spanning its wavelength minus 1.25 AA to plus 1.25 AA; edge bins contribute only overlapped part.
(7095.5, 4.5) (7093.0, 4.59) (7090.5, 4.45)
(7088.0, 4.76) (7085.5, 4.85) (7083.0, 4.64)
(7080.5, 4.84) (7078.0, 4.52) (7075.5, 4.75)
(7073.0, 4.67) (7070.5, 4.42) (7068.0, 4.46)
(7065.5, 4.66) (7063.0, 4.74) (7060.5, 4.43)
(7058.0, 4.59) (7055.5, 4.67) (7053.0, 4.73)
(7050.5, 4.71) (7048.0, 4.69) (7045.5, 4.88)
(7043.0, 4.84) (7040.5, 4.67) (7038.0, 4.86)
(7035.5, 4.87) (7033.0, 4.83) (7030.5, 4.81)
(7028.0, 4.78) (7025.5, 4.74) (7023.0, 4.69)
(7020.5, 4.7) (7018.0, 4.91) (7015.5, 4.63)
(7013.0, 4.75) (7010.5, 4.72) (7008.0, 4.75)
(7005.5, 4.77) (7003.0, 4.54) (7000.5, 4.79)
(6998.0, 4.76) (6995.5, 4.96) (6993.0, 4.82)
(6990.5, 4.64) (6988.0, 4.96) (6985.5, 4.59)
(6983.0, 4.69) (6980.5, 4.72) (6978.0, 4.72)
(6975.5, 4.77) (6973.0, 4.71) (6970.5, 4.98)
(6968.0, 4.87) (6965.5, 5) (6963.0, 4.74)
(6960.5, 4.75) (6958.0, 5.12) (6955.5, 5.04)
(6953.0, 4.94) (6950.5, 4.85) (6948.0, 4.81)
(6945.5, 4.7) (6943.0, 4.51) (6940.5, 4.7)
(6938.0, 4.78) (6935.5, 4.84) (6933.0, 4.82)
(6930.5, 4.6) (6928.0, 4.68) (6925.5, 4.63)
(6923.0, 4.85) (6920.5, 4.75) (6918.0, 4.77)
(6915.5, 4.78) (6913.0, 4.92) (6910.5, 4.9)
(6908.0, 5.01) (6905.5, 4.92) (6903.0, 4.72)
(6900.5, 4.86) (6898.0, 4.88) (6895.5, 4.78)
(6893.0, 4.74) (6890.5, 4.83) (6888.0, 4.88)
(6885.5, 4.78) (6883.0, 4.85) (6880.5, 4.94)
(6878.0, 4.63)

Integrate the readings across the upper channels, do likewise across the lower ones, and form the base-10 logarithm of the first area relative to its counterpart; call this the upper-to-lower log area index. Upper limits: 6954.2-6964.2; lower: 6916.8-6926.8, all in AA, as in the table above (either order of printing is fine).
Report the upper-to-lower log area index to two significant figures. 0.015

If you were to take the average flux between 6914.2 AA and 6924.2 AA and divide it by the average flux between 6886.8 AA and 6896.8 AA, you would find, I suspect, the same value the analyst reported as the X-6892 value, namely 1.00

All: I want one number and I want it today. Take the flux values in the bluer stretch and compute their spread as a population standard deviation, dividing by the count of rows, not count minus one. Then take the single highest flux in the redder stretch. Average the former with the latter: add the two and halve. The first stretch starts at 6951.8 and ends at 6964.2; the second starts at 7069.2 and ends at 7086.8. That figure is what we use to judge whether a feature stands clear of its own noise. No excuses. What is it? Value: 2.50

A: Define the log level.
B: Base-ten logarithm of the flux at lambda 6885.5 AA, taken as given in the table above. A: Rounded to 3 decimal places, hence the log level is 0.679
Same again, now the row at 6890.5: 0.684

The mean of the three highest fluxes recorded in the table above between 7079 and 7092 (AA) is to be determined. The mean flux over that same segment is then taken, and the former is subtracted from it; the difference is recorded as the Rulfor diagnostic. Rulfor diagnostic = -0.11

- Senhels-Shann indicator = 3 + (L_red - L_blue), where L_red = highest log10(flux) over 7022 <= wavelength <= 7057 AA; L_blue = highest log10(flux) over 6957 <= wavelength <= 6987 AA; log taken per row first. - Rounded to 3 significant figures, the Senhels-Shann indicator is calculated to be 2.98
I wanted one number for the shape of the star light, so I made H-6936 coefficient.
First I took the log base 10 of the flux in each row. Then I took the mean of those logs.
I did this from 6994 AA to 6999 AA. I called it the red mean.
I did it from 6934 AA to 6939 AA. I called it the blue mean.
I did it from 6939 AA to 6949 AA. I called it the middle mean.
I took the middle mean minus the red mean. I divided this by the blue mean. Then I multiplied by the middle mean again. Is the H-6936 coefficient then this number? -0.016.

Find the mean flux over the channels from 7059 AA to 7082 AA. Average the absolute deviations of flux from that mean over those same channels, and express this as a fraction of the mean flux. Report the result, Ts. 0.029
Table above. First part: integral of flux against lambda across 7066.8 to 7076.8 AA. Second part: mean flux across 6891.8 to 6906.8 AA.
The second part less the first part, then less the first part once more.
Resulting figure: -87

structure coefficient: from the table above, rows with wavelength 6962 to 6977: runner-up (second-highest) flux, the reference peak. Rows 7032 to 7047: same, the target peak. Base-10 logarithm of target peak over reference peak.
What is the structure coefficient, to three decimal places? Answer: -0.010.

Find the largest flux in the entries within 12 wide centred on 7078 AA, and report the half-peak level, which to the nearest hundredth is 2.42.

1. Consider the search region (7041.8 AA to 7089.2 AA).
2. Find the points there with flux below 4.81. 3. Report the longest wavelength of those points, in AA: 7088.0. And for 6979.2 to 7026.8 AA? 7025.5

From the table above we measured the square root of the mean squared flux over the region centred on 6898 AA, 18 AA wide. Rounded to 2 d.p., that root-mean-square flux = 4.82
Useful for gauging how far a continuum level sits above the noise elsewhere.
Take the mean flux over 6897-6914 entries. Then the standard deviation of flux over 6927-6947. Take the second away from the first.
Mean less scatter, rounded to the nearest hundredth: 4.78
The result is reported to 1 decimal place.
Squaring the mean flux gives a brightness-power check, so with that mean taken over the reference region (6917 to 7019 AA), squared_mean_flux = 22.8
